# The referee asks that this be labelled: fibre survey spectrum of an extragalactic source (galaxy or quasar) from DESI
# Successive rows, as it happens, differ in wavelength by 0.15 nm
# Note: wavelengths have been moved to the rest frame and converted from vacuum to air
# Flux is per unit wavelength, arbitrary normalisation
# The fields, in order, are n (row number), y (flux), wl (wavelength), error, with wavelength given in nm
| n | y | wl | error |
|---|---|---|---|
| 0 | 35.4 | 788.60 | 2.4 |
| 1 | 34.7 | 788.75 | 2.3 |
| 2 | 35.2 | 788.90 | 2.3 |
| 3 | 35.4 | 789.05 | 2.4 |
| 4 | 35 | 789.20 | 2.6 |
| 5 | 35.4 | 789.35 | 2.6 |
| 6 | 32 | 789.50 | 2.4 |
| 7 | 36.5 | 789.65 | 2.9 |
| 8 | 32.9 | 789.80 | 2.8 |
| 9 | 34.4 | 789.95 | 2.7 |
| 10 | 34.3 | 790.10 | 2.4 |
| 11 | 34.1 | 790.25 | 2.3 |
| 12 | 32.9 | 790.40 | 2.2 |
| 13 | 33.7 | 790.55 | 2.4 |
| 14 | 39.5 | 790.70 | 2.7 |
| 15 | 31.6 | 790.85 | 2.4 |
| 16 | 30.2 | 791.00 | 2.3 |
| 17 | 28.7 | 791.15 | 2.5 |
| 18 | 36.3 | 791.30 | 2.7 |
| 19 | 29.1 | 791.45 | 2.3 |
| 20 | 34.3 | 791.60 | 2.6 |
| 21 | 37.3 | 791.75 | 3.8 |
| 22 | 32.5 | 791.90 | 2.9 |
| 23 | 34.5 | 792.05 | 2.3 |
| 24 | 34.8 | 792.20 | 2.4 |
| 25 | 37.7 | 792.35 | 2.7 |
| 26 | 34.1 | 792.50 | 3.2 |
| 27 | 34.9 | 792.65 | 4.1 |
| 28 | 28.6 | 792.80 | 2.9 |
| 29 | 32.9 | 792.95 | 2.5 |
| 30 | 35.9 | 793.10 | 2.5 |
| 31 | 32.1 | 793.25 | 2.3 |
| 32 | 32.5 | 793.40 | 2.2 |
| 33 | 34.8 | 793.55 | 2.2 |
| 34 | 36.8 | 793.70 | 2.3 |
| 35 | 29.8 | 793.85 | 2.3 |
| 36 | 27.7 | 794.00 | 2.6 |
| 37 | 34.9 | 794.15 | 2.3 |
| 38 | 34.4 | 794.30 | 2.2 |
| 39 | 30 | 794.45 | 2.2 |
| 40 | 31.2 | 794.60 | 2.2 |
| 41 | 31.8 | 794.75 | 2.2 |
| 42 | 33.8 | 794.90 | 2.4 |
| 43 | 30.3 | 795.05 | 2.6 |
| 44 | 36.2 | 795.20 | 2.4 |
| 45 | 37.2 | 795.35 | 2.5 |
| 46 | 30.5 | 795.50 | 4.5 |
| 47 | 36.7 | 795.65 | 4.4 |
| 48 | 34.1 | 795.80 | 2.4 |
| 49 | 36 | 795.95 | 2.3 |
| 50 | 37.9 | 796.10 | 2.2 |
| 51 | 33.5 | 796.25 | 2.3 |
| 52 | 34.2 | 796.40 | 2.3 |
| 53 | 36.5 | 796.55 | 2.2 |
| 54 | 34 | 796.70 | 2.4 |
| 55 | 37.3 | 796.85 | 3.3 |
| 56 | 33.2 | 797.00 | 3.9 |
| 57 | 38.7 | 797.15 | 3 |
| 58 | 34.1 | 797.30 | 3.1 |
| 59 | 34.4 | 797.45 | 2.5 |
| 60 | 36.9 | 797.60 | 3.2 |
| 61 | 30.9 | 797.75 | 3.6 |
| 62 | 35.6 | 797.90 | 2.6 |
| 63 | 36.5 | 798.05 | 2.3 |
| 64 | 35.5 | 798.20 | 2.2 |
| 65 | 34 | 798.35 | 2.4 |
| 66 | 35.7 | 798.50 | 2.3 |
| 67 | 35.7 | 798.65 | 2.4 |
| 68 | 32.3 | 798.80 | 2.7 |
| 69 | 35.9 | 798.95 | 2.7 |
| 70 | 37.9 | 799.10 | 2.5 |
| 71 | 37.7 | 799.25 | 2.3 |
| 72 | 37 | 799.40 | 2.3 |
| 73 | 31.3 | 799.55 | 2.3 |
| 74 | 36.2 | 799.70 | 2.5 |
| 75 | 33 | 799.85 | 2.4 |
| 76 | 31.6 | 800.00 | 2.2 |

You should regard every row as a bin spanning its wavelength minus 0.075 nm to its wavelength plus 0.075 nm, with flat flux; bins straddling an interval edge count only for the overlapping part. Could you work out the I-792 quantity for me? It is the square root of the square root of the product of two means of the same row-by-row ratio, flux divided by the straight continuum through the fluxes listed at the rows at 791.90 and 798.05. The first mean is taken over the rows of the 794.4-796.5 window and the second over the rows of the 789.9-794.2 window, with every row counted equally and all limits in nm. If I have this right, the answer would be 1.00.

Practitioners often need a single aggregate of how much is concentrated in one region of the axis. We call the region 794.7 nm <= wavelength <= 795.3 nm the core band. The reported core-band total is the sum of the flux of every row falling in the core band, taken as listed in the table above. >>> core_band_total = 132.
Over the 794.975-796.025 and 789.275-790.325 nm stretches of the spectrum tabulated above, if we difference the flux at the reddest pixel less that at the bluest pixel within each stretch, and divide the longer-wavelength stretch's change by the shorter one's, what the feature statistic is -4.4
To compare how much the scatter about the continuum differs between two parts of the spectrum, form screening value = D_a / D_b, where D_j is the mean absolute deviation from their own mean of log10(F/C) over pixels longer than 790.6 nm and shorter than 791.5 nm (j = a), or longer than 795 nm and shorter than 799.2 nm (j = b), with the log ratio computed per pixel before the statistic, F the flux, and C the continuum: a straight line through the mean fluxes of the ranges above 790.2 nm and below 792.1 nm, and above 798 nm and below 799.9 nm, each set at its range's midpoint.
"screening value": 2.1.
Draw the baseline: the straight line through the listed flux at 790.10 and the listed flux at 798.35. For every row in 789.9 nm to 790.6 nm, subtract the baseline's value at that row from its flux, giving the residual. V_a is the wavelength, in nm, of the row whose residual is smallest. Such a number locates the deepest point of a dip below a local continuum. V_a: 790.40 nm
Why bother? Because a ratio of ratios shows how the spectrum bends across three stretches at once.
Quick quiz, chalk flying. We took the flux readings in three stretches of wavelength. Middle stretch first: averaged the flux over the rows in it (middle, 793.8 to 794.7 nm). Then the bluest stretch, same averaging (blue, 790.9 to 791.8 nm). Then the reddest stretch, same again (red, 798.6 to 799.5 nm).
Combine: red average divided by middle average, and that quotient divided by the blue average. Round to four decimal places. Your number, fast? 0.0353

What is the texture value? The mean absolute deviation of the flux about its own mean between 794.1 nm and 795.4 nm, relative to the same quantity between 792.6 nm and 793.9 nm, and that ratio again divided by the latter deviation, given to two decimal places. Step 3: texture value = 0.46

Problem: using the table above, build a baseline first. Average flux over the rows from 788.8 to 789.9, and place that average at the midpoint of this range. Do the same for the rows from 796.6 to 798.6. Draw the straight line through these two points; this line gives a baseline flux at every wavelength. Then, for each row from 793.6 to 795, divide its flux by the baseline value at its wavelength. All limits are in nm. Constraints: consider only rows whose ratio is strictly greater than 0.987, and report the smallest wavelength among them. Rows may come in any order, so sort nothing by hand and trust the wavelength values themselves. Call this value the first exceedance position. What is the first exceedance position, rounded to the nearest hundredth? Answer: 793.70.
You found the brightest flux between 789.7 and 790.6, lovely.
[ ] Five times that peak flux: 172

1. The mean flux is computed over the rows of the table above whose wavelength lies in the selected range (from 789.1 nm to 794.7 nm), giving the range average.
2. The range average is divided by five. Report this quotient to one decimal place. 6.7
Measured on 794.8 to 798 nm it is 7.0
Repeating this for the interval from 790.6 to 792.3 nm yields 6.7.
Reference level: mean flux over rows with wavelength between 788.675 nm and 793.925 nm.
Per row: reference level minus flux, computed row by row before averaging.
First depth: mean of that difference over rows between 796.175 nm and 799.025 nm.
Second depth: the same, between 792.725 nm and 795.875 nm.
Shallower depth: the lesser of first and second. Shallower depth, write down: -1.1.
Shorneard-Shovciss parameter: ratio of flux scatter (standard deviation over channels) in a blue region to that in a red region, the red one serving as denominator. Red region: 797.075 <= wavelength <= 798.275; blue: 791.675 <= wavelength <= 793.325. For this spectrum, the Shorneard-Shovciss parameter 1.1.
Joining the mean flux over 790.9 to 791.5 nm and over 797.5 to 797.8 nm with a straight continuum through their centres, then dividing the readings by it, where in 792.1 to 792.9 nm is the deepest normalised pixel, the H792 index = 792.80 nm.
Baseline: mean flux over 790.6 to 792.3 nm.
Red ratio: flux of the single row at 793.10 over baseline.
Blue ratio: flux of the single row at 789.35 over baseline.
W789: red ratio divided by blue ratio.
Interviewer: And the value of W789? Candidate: 1.01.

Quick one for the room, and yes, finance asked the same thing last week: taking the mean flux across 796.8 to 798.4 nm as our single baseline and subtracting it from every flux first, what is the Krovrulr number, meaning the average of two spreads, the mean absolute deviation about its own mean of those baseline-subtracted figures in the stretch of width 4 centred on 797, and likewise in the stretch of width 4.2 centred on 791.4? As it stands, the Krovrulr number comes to 1.90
